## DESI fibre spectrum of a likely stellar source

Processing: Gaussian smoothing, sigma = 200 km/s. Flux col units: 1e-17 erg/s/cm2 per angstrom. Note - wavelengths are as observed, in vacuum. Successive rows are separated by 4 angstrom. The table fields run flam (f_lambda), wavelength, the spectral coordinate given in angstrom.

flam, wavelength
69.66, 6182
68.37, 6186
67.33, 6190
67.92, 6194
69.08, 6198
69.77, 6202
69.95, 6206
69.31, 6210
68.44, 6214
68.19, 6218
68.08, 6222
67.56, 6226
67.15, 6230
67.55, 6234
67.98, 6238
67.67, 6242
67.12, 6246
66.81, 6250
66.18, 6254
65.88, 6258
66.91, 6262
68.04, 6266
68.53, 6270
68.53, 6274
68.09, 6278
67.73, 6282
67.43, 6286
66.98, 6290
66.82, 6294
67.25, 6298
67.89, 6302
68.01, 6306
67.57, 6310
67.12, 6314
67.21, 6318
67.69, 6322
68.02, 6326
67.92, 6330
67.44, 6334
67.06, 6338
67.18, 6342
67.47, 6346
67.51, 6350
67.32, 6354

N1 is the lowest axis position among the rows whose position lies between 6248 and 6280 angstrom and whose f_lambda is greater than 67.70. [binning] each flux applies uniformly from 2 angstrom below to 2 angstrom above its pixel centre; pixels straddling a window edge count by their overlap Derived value 6266 angstrom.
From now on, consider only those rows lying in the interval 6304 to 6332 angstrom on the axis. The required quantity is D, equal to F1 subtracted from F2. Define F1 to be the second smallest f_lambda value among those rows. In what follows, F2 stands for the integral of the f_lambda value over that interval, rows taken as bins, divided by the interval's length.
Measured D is 0.4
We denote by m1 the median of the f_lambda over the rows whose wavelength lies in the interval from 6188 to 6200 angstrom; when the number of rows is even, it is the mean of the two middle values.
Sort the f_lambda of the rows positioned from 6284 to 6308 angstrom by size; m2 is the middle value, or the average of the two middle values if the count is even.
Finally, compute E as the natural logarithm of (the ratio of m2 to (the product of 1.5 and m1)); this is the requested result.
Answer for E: -0.414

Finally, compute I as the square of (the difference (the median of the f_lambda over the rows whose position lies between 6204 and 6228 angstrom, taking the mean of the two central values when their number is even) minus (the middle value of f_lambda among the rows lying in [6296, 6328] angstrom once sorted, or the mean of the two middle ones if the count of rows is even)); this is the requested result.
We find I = 0.5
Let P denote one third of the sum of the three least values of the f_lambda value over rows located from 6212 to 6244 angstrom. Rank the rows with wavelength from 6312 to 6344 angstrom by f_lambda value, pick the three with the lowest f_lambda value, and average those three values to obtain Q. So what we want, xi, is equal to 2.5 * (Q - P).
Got -1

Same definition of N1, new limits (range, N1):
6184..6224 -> 6186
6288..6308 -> 6302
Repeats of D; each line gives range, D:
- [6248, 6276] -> 1.1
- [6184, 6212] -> 0.9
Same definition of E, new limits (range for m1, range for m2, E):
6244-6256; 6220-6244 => -0.393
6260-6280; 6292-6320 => -0.418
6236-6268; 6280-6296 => -0.403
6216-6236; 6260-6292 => -0.401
